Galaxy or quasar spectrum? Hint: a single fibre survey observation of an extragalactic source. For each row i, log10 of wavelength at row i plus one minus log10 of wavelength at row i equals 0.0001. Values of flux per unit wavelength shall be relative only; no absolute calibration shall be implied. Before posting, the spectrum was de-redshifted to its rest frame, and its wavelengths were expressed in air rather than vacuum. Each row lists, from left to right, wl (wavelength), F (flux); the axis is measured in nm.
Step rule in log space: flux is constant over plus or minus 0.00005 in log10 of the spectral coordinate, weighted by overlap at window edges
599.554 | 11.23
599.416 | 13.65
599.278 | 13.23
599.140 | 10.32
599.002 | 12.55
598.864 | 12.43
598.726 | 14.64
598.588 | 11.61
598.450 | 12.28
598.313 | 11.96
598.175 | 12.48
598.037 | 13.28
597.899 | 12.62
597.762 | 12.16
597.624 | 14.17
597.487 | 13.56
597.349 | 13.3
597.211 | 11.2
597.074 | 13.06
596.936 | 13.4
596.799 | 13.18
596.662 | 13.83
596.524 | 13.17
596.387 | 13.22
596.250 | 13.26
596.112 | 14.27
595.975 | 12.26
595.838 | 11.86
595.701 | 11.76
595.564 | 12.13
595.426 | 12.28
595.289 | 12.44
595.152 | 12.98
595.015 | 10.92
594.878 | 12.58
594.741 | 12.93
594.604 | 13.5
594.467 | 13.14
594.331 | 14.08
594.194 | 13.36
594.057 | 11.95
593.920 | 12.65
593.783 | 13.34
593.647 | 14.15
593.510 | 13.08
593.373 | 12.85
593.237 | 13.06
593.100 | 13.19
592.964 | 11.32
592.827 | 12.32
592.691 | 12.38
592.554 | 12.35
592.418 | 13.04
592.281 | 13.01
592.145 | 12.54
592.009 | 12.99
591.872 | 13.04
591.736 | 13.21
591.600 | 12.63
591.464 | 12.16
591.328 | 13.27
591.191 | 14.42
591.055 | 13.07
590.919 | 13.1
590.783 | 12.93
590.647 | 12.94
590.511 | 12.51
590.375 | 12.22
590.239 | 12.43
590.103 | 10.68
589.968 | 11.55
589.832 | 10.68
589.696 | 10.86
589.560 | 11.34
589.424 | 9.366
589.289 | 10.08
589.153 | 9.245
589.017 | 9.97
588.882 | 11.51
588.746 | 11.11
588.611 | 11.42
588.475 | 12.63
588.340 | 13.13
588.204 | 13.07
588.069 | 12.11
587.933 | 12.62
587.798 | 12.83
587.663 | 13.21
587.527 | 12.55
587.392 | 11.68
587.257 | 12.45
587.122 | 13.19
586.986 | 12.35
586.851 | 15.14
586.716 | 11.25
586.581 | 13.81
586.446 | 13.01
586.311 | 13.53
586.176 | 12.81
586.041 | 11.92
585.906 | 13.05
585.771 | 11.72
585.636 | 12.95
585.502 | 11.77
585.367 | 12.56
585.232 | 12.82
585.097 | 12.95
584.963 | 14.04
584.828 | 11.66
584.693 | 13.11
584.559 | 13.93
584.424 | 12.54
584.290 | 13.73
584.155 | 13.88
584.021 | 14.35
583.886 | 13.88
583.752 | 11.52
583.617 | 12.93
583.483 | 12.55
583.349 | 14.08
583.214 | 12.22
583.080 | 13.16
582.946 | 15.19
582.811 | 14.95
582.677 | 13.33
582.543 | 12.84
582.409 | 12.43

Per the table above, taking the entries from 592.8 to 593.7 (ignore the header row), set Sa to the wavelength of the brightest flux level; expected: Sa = 593.647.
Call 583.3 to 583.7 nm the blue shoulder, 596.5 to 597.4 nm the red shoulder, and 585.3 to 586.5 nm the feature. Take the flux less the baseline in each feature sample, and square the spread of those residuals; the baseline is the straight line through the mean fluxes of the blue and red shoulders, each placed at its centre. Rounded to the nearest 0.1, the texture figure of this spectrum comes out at 0.4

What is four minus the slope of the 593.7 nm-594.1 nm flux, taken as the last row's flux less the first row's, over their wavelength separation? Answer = 9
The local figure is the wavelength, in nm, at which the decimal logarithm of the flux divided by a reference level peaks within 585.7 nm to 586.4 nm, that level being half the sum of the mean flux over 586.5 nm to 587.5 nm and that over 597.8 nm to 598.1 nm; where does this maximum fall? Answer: 586.311 nm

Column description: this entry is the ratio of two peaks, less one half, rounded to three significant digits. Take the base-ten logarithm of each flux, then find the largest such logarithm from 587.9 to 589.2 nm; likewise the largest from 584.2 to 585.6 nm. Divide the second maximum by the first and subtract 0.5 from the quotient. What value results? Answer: 0.526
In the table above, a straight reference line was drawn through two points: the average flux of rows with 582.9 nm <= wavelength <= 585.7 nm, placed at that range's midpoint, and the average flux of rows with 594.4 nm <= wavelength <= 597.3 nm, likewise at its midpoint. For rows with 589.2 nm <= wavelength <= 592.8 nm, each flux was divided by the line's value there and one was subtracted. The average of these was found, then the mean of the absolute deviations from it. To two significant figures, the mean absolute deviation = 0.070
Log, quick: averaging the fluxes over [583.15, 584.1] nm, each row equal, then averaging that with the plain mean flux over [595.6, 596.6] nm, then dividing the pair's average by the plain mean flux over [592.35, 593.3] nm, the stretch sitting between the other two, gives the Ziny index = 1.03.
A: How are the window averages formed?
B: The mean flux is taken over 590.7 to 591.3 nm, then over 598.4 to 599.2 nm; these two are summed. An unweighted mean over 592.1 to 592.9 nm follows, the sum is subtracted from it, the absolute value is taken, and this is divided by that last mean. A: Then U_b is 1.04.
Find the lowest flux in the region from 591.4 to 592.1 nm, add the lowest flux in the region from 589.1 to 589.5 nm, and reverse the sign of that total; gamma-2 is -21.4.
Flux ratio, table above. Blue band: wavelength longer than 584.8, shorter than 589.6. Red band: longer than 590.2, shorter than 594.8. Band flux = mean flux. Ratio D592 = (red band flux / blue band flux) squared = 1.11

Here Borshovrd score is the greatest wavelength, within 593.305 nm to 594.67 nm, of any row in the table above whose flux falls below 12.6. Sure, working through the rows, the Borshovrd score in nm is 594.057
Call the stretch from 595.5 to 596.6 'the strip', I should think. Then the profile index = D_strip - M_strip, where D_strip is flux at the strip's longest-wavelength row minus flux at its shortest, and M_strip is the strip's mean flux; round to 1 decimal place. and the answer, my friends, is -11.7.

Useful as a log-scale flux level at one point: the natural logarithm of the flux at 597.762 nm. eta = 2.50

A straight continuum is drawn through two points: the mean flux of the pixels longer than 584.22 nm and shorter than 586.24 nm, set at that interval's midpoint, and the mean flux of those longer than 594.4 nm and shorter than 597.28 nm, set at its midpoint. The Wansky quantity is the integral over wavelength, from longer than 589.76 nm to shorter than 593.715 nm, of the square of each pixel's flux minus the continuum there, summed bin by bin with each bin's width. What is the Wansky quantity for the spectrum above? 2.7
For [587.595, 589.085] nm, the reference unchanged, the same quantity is 2.0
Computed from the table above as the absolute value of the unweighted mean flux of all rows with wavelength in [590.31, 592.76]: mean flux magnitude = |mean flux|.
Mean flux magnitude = 12.9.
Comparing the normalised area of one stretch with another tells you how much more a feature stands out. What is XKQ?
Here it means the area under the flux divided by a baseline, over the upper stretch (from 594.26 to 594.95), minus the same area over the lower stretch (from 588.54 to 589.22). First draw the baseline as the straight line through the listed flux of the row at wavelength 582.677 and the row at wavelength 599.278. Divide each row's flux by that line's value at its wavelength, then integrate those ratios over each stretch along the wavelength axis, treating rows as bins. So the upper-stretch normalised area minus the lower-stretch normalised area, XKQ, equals 0.14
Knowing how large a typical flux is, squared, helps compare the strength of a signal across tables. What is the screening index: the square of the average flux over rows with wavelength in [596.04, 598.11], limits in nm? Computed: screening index 174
